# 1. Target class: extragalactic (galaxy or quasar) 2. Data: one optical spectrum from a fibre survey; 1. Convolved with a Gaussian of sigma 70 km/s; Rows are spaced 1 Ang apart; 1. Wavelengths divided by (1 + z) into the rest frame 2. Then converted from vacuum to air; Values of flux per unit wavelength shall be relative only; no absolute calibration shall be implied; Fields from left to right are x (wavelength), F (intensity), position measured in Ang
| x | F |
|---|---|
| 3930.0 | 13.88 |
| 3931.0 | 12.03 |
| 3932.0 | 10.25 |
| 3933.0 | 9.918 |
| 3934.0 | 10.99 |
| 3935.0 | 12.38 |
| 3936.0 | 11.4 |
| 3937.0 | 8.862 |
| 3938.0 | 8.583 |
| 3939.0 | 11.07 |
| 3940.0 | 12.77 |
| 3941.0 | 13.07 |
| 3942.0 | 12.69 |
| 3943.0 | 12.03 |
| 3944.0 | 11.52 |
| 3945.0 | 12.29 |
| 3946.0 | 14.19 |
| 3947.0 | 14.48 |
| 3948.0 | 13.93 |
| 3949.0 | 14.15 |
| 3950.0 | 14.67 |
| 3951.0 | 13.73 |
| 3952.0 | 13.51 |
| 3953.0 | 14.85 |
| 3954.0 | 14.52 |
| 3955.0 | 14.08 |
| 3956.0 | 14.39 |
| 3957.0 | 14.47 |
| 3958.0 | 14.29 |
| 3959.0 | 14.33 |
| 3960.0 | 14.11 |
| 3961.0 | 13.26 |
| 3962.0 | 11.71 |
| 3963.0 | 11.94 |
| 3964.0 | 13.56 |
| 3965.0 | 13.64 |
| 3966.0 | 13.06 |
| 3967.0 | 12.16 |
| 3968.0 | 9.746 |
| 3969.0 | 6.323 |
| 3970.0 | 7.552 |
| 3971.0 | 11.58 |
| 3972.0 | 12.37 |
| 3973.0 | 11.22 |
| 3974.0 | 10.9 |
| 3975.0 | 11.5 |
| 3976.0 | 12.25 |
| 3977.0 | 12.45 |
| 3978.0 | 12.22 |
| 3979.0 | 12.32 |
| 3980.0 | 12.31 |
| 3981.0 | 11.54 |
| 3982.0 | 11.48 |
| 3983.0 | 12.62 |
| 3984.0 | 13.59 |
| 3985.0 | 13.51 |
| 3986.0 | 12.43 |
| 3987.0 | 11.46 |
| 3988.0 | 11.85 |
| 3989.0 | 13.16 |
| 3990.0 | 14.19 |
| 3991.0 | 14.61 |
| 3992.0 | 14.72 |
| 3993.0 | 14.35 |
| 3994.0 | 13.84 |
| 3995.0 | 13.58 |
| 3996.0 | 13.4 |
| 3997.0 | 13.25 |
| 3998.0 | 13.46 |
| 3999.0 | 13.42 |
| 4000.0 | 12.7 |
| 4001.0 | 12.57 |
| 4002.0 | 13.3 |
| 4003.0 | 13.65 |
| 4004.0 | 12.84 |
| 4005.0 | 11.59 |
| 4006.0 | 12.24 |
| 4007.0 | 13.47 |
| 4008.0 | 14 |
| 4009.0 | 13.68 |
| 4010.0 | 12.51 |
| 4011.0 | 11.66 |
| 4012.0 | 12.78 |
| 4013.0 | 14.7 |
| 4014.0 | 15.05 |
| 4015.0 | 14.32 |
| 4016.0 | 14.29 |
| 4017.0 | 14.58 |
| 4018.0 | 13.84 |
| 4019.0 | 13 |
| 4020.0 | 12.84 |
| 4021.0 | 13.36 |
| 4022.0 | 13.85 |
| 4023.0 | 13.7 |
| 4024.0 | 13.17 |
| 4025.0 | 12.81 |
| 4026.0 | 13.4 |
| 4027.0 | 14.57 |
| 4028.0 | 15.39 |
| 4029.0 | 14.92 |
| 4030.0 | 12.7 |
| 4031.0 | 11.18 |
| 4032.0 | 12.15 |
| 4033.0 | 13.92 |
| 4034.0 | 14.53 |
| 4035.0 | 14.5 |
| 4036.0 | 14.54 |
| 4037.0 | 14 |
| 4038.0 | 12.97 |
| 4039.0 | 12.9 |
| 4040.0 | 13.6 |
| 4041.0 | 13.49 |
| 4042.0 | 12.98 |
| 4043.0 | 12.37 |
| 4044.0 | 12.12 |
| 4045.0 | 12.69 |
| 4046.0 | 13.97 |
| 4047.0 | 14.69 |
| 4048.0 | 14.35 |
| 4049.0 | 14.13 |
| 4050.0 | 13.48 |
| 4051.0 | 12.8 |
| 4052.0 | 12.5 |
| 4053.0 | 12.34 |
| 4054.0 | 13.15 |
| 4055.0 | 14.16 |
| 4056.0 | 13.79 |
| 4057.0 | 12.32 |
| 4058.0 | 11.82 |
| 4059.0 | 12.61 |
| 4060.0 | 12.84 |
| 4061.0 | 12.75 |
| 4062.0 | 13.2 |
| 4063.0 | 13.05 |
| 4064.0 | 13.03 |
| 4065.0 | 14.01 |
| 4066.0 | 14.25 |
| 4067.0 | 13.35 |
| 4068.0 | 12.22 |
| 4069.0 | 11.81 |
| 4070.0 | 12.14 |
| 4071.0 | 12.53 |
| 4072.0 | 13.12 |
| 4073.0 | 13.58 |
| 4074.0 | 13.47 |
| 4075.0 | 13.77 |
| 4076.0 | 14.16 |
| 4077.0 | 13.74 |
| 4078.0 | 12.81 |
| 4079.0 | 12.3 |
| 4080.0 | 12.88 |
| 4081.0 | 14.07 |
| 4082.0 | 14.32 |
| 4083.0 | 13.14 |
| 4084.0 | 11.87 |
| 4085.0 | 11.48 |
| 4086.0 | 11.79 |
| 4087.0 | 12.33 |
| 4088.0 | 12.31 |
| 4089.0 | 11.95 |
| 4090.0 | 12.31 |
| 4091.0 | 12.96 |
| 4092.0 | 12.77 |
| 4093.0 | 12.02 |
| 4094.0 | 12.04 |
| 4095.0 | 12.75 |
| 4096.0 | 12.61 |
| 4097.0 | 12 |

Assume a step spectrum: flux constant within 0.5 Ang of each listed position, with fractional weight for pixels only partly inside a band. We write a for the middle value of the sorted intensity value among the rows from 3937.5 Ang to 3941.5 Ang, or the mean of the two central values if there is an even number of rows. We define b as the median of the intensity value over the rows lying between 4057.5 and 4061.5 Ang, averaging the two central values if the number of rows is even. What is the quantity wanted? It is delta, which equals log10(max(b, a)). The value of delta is 1.10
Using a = 11.9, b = 12.7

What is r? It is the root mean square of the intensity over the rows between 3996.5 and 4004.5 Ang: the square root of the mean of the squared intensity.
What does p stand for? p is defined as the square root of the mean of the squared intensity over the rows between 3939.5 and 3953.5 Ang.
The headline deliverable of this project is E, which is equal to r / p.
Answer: 0.98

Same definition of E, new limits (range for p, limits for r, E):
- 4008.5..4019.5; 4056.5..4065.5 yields 0.94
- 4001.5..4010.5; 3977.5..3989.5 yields 0.95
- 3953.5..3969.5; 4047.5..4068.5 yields 1.01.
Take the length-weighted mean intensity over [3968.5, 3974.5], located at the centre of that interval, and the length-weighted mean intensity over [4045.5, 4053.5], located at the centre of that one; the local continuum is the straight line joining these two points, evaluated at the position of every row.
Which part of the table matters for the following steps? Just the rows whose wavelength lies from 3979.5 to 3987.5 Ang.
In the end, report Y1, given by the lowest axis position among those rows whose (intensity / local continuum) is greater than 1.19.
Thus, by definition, 3983.0 Ang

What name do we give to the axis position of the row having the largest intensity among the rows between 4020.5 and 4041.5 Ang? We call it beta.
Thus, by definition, 4028.0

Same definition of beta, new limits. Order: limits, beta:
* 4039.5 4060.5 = 4047.0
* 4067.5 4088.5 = 4082.0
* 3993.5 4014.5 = 4014.0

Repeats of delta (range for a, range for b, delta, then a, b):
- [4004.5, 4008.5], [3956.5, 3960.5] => 1.16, 12.9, 14.3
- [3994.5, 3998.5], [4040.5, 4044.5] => 1.13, 13.4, 12.7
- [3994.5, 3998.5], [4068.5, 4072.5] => 1.13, 13.4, 12.3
